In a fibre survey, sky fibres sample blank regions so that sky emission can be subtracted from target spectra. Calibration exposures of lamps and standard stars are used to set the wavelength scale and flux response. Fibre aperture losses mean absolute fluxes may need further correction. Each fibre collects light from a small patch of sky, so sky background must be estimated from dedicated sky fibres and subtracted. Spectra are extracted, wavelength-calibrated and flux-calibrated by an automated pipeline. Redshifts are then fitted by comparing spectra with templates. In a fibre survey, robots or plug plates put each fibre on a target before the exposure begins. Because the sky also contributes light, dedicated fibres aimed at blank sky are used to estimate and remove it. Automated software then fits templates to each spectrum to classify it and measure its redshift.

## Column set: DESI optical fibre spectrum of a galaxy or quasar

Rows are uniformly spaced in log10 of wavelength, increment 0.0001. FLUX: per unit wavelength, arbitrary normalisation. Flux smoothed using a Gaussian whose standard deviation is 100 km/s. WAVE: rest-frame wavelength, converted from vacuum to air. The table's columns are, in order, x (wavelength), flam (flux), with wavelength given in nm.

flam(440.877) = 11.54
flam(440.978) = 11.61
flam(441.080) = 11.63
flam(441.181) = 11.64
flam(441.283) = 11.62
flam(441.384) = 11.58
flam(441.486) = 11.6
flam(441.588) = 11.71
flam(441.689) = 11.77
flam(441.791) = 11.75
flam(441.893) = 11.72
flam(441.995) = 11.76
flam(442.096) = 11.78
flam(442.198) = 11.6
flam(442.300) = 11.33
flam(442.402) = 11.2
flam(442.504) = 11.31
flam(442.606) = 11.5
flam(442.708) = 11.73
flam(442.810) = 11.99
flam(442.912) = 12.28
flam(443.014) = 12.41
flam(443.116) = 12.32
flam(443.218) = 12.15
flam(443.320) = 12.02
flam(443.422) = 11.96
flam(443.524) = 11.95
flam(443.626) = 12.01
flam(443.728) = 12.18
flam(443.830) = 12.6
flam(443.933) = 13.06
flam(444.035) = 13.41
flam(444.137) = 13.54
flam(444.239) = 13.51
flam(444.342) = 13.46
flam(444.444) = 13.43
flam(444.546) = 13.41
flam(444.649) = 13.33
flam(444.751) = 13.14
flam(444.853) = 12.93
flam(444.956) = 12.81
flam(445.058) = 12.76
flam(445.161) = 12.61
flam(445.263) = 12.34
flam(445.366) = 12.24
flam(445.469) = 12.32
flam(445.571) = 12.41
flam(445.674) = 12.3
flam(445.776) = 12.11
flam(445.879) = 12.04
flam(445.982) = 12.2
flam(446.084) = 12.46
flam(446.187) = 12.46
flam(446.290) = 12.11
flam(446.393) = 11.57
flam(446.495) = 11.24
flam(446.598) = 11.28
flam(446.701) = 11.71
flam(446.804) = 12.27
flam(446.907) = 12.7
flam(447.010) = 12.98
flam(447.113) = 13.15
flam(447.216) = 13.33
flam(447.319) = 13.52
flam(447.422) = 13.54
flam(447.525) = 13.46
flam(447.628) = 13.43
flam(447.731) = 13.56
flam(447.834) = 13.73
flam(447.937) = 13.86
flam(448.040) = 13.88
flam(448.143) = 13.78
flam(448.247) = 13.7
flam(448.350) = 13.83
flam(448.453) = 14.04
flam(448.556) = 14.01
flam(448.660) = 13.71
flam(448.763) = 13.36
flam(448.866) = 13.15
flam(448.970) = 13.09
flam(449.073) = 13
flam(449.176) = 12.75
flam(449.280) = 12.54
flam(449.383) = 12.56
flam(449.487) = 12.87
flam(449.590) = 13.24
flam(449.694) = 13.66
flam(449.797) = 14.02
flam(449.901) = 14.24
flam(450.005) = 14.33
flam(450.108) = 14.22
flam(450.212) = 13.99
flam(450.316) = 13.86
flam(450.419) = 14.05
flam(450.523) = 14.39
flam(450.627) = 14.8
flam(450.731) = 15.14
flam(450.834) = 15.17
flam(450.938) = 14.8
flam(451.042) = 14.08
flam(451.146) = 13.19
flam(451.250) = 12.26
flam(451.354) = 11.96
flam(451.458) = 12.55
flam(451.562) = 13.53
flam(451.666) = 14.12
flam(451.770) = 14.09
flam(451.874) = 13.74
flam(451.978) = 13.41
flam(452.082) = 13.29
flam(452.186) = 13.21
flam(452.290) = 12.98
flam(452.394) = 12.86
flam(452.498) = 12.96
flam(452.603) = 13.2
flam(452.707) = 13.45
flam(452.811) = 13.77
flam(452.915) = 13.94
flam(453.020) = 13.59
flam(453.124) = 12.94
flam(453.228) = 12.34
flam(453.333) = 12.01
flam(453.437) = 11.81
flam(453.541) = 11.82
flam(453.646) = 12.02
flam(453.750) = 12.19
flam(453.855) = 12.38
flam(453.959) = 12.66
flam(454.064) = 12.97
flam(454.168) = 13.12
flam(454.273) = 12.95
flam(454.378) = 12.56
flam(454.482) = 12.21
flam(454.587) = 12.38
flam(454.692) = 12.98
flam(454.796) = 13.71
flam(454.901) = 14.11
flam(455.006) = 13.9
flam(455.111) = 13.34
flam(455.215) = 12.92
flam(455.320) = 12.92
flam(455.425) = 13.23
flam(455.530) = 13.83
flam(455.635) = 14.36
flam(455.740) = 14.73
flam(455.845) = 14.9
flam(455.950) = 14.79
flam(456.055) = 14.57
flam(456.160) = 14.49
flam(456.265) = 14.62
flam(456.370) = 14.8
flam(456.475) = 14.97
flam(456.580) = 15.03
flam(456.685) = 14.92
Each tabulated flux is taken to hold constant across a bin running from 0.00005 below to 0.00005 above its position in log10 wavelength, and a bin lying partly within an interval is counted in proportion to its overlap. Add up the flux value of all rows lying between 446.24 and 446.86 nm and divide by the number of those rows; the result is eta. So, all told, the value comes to 11.7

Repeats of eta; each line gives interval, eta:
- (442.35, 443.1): 11.8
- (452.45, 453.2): 13.4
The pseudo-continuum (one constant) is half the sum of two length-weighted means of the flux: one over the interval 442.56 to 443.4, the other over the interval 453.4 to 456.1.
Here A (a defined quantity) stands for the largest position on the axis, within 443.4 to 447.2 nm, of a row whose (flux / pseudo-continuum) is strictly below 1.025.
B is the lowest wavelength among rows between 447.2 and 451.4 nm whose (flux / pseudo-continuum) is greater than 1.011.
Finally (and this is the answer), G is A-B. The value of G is -0.31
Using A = 446.907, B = 447.216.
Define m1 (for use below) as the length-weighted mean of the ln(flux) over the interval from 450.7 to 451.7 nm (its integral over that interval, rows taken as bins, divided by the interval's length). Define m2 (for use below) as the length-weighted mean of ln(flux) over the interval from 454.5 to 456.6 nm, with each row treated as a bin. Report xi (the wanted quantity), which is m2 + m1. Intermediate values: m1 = 2.61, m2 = 2.64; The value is 5.25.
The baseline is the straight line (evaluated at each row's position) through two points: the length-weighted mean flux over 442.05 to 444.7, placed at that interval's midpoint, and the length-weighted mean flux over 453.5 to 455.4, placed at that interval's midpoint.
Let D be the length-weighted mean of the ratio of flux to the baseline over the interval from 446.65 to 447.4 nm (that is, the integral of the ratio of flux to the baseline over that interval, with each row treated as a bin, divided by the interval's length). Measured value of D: 1.024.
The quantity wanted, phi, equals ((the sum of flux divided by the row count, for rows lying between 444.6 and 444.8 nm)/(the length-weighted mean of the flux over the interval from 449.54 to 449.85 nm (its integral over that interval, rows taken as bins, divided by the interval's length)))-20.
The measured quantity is -19.0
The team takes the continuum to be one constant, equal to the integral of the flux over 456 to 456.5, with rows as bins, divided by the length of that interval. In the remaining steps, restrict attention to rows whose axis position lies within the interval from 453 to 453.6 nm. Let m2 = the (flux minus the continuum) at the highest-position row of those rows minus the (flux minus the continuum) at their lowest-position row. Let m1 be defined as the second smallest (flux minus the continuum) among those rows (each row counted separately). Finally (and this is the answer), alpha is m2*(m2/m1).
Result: -1.09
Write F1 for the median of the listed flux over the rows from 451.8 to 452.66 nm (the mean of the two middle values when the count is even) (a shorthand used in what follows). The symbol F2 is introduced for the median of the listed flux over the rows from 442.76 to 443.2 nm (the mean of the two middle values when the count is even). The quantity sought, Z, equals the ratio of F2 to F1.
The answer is 0.93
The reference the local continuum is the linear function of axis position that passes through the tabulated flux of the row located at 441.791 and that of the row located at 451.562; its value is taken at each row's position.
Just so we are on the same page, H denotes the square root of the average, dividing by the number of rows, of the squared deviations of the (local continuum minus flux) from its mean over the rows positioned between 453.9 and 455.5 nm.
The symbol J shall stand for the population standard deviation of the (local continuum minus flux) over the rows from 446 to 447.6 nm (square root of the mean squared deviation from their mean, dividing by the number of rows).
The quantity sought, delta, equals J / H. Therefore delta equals 1.5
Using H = 0.49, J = 0.72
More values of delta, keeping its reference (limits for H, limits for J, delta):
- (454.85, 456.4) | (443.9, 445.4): 0.8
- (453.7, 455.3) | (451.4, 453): 0.9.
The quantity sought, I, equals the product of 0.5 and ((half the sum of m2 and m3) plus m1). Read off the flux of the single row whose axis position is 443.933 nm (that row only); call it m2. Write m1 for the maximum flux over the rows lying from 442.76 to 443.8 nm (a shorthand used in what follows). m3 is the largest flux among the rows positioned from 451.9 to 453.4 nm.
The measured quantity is 13.0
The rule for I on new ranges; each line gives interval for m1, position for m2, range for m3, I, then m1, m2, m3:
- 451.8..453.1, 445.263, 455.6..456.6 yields 13.8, 13.94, 12.34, 15.03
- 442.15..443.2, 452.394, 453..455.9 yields 13.1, 12.41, 12.86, 14.9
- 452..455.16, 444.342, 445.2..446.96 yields 13.6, 14.11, 13.46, 12.7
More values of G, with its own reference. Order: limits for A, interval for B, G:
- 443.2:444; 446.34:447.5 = -3.18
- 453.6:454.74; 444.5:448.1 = 10.04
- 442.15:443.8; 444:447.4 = -0.31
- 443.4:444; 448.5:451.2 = -4.73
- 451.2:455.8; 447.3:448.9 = 8.00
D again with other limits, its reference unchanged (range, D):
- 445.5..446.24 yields 0.985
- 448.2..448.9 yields 1.089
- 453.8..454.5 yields 0.990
